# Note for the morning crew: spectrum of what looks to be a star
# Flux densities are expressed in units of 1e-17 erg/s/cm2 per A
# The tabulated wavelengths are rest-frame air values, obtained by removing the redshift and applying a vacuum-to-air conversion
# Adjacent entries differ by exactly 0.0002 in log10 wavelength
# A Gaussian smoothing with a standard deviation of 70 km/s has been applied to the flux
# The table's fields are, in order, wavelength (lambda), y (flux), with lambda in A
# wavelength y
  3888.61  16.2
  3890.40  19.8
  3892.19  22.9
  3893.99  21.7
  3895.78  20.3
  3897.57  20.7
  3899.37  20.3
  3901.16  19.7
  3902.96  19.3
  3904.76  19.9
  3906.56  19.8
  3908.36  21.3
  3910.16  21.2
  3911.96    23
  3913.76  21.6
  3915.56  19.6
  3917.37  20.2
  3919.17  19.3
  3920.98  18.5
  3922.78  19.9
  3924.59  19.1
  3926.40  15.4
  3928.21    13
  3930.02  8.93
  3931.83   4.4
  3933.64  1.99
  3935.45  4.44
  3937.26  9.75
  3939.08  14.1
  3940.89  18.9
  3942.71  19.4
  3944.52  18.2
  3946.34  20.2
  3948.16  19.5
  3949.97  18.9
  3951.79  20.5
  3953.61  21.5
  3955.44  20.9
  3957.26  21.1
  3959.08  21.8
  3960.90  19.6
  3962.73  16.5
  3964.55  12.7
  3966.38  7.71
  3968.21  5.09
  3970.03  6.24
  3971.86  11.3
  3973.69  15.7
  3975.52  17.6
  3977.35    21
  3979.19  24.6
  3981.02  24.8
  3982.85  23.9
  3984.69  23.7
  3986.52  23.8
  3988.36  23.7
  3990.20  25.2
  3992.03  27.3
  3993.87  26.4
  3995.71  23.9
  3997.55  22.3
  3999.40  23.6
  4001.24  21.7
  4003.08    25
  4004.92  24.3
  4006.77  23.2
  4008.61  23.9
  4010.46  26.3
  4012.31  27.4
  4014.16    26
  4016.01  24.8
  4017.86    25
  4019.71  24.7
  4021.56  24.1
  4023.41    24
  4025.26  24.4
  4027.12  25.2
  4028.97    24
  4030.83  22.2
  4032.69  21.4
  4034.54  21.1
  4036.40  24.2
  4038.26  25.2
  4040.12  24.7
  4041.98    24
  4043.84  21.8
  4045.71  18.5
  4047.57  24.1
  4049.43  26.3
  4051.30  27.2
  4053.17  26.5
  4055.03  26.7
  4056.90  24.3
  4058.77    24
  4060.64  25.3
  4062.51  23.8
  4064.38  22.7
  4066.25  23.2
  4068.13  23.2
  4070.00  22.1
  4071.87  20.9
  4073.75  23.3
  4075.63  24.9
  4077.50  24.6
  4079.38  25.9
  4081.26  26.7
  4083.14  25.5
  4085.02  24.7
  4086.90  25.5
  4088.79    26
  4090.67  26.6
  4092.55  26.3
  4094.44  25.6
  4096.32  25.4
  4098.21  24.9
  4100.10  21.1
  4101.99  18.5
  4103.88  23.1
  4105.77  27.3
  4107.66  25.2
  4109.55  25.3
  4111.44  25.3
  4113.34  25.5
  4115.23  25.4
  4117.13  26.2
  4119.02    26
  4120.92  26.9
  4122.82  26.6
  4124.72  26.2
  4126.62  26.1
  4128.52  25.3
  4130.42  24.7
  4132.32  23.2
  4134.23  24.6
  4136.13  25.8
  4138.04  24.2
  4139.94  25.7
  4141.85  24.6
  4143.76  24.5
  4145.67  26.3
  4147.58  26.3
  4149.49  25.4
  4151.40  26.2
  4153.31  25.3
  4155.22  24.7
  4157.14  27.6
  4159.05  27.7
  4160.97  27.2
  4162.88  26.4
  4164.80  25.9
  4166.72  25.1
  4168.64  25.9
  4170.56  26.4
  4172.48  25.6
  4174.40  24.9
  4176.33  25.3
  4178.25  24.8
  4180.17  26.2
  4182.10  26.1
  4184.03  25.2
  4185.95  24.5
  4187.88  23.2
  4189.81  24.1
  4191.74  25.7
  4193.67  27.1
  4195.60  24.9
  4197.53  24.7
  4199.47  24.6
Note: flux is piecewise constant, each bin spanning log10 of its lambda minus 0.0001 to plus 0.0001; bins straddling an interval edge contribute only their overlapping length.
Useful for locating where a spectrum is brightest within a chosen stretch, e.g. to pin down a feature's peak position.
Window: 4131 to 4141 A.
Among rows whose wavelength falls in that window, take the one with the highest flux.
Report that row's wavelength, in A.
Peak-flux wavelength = 4136.13 A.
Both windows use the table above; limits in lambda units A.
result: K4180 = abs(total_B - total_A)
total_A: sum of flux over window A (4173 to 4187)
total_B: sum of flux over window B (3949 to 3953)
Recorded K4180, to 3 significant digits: 138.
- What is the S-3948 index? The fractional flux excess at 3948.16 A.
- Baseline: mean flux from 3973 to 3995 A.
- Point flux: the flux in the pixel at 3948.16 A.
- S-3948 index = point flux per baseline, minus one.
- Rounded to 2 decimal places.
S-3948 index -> -0.16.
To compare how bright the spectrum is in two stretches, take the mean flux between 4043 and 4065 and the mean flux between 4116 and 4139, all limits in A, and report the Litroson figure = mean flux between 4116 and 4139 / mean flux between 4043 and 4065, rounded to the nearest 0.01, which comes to 1.05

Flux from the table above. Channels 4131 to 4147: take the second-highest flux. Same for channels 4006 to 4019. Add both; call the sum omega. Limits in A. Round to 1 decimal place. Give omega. 52.1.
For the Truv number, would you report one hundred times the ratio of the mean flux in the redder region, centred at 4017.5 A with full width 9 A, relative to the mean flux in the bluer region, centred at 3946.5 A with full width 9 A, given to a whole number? 130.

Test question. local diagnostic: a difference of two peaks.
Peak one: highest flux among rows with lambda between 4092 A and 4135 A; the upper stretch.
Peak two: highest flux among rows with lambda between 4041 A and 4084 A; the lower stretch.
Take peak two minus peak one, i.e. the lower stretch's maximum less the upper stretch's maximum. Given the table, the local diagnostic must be -0.1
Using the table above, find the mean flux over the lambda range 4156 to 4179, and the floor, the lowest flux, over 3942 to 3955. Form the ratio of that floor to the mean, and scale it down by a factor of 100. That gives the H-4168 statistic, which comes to 0.0070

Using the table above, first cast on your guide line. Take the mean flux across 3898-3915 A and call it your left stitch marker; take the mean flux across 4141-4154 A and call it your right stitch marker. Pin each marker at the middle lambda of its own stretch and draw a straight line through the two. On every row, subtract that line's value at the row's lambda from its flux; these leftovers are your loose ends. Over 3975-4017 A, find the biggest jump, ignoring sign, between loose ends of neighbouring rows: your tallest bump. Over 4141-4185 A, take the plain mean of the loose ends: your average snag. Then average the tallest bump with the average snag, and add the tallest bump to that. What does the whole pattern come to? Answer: 5.3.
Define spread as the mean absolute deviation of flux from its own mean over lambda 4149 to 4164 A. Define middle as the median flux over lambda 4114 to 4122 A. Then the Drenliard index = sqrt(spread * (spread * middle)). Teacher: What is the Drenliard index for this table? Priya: 4.7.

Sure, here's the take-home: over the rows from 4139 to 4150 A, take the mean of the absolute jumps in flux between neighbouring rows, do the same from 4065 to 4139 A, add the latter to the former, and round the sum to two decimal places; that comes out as 1.88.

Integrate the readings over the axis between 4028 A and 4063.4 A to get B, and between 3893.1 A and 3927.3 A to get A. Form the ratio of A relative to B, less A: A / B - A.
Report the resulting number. -685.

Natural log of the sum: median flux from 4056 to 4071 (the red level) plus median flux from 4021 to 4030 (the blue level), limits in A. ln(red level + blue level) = 3.86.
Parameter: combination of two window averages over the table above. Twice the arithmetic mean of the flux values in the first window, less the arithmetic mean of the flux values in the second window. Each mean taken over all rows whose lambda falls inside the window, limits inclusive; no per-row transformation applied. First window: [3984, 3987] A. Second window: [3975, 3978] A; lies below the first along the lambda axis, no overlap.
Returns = 28.2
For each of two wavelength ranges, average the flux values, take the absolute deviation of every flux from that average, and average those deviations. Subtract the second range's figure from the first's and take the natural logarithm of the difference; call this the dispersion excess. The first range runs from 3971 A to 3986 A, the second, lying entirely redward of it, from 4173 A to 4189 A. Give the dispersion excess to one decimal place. 1.2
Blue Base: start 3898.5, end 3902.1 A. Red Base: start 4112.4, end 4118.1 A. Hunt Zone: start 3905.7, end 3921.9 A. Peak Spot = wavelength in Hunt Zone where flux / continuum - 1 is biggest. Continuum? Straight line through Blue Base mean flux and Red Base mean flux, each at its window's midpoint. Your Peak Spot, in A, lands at 3911.96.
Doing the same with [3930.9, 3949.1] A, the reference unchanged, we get 3946.34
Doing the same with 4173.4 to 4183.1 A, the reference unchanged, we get 4180.17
